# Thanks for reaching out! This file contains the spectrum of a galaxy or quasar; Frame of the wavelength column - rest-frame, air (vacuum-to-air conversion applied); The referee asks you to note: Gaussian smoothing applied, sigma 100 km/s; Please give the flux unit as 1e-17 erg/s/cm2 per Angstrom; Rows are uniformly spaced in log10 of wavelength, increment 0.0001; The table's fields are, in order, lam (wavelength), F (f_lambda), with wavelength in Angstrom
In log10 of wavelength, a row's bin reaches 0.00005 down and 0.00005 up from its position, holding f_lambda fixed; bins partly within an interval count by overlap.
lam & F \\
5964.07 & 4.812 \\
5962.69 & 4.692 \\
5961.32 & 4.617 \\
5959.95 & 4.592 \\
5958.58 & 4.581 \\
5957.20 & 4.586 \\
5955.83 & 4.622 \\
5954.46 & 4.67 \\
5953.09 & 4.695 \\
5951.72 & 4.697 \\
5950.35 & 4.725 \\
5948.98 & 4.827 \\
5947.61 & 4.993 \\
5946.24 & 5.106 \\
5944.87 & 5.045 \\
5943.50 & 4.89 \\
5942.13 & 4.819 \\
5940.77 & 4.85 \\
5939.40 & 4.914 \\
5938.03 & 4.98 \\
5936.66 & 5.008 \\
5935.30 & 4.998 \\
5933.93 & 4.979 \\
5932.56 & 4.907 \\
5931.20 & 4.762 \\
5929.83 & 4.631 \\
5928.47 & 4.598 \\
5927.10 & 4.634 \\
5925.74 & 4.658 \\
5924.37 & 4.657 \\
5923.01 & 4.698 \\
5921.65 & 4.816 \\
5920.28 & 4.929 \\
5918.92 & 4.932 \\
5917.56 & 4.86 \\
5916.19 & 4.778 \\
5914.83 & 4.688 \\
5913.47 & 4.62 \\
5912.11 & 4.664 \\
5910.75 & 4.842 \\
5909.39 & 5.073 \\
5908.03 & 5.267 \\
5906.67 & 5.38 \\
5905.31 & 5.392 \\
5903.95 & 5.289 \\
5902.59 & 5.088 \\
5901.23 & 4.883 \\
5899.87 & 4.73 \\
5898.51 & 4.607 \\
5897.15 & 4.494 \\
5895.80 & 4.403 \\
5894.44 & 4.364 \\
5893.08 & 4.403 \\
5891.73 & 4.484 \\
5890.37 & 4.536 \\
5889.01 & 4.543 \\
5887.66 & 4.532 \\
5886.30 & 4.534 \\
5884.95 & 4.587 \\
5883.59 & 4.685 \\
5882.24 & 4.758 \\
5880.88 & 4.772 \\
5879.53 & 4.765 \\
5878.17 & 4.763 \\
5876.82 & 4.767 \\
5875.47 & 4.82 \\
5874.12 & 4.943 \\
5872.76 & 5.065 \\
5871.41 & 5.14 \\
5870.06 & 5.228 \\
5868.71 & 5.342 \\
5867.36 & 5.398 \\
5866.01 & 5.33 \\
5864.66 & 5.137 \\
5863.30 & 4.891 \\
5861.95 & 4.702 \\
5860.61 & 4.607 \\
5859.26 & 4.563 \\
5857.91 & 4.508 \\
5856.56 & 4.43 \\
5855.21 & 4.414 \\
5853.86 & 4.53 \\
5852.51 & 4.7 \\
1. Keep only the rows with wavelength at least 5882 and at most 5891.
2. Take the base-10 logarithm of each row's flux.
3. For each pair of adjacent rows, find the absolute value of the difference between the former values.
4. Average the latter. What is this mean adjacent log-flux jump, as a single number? 0.0038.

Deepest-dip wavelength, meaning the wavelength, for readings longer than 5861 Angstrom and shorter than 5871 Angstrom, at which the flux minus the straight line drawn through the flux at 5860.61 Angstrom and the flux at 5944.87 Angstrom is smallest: 5861.95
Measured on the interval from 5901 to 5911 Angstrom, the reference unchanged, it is 5910.75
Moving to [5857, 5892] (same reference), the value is 5891.73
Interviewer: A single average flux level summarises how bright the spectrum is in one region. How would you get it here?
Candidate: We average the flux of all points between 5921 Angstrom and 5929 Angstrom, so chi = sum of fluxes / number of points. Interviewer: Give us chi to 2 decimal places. 4.68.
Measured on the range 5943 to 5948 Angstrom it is 5.01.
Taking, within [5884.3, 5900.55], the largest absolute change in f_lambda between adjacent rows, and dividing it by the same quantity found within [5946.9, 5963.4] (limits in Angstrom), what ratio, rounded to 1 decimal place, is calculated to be 0.7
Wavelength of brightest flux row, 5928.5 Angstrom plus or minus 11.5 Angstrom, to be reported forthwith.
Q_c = 5936.66 Angstrom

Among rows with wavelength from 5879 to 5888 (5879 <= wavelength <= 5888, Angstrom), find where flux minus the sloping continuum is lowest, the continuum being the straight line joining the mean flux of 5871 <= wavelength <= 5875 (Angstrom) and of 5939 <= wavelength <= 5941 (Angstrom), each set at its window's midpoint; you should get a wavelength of 5886.30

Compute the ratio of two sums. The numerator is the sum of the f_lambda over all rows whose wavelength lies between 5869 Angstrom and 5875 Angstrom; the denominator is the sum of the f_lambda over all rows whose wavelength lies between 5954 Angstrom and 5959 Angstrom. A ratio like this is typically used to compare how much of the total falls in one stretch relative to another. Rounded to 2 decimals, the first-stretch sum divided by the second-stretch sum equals 1.10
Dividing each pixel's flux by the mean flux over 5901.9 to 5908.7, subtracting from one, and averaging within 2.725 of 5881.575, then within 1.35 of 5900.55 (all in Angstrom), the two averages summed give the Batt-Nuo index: 0.19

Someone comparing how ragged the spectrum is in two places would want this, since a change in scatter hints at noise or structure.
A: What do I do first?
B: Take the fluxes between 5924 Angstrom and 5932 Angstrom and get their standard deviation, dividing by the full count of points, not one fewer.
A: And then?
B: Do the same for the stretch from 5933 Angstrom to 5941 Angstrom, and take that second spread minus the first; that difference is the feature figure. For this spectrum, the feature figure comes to 0.00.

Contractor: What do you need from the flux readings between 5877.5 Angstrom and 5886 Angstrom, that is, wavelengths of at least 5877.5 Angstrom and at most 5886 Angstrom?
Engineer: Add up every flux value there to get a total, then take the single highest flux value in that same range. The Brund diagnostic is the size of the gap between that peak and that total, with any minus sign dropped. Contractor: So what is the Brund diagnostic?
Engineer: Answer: 23.6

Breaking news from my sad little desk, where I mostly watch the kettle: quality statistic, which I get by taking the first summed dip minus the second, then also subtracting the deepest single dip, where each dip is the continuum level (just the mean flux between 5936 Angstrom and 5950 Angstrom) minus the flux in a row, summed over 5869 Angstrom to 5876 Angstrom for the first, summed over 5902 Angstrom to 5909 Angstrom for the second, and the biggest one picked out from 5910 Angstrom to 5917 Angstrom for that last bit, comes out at 0.90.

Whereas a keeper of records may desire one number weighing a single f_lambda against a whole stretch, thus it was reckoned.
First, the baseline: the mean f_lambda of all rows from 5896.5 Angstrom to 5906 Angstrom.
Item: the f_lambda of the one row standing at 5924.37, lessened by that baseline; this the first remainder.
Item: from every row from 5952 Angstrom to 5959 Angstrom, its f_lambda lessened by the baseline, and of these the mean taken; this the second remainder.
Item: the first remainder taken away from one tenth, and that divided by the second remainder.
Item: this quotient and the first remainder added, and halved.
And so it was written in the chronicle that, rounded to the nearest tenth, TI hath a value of -0.8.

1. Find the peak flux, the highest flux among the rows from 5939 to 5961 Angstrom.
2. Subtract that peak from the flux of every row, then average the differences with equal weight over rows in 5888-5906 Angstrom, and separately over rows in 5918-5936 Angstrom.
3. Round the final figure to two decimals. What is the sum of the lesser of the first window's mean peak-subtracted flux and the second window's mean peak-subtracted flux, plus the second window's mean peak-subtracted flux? -0.72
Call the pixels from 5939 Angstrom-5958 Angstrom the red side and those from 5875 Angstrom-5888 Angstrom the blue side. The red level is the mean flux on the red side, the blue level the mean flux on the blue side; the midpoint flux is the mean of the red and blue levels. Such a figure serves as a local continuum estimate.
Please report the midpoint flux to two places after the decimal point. 4.76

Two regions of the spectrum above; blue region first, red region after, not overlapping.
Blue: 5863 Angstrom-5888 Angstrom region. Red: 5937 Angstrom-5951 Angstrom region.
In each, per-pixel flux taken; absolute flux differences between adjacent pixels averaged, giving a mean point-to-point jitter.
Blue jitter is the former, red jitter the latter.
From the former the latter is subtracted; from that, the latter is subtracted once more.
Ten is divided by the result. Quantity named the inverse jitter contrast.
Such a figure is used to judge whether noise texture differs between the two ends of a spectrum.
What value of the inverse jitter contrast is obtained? -94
